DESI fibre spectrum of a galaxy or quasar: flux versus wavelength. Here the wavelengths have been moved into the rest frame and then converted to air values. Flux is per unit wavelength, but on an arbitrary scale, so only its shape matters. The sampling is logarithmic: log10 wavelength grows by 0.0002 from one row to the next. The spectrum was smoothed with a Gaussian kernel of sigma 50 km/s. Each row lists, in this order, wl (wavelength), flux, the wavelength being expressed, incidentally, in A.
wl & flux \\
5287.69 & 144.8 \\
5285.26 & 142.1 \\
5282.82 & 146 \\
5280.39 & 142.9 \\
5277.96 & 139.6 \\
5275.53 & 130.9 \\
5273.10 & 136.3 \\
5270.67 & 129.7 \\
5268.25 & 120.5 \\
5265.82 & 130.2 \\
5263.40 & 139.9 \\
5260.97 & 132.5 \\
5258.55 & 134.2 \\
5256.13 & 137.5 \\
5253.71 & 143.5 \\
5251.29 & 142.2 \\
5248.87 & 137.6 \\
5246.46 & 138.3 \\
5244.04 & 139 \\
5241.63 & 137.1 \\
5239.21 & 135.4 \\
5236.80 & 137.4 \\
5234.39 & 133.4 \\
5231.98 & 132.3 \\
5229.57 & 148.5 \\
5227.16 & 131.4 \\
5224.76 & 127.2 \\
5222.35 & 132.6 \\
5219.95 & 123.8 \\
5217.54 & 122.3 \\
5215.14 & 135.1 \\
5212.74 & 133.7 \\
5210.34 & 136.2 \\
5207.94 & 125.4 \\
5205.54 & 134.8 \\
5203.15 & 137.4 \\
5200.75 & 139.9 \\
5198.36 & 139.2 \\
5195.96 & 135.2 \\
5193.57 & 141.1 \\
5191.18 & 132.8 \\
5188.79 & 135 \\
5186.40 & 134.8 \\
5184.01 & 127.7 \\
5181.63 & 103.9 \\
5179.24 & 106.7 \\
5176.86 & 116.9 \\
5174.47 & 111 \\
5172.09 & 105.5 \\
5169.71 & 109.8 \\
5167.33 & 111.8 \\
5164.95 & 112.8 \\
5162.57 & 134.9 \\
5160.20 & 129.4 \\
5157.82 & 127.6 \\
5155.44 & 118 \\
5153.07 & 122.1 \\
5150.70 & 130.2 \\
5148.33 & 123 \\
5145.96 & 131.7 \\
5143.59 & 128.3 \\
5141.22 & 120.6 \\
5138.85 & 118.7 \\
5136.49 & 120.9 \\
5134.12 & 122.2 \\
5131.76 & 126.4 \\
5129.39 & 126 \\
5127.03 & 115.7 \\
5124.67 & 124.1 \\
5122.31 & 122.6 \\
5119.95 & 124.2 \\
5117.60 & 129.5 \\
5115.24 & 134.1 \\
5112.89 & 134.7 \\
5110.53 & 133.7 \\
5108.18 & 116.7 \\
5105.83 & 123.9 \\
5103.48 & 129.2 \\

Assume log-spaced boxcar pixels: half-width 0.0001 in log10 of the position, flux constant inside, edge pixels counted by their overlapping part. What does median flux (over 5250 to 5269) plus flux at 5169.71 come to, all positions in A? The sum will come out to 246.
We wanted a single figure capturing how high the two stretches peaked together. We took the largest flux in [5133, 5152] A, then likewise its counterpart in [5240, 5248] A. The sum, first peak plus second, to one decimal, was 270.7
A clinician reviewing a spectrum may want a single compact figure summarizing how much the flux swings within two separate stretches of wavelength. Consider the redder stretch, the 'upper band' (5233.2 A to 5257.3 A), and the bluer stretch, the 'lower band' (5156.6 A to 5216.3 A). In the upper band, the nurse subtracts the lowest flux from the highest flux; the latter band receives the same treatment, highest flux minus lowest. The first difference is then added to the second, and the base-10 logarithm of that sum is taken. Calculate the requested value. 1.67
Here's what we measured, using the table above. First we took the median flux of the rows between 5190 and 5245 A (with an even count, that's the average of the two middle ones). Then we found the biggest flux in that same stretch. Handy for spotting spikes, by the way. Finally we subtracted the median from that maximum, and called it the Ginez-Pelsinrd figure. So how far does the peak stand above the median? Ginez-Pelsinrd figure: 13.4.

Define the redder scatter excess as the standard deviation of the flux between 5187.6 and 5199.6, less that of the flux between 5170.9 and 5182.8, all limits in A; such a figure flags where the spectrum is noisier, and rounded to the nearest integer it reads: -2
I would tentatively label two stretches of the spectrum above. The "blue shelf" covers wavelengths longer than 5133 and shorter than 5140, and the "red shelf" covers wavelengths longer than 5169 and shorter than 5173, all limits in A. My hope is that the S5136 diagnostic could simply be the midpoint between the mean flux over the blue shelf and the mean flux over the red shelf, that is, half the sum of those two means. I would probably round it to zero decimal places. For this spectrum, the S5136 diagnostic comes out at 114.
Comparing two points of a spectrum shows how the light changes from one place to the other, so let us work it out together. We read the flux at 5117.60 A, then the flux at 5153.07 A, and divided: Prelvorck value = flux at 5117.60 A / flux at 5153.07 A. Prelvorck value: 1.06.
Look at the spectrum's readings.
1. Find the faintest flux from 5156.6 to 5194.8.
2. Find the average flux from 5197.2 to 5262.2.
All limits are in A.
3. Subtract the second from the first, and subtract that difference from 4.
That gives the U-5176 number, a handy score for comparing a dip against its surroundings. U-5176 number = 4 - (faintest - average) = 35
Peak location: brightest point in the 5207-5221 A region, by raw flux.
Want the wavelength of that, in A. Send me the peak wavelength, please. 5210.34 A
